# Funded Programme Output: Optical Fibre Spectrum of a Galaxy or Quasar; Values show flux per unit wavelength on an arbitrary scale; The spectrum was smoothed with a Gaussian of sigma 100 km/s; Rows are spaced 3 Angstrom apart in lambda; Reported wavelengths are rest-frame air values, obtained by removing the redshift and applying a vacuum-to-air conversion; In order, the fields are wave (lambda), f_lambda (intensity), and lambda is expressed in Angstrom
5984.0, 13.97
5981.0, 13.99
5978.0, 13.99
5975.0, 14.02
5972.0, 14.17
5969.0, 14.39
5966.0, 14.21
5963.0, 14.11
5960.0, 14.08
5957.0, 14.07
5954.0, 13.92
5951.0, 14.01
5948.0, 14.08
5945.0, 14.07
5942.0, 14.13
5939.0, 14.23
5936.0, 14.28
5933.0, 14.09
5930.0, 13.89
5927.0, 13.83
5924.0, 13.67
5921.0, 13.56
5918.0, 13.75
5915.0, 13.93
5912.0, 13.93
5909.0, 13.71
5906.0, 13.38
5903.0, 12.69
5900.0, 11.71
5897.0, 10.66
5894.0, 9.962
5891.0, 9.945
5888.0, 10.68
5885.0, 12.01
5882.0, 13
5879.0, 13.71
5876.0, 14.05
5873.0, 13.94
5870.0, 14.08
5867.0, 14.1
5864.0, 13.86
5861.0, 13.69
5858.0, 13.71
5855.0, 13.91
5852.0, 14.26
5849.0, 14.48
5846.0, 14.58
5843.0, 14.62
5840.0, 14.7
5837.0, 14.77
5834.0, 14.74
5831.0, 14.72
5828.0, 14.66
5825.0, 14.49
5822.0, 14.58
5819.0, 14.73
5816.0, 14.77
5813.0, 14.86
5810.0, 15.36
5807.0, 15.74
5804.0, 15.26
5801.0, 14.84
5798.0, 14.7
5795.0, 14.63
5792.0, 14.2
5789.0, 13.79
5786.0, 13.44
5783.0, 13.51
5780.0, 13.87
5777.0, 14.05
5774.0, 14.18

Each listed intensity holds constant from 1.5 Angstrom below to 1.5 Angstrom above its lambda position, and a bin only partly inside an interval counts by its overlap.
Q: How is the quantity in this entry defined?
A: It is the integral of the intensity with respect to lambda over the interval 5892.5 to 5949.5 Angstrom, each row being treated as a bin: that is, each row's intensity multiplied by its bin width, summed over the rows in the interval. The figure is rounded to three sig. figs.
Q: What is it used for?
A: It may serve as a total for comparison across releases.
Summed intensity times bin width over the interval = 761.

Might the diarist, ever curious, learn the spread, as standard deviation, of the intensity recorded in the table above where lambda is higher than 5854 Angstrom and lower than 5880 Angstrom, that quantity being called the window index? 0.2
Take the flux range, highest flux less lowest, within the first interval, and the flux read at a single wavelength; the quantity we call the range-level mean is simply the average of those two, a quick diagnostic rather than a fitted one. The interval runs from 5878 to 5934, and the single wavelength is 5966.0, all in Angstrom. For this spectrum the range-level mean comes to 9.2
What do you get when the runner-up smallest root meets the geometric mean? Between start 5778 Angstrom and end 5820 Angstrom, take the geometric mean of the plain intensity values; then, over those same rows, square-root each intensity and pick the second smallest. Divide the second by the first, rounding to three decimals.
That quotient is 0.253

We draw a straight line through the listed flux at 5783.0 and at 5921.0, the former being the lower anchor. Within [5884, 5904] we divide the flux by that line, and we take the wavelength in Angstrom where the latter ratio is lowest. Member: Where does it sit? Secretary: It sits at 5891.0 Angstrom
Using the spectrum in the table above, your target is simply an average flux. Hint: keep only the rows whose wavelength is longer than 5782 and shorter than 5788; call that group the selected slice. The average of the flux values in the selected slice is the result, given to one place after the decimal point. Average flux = 13.5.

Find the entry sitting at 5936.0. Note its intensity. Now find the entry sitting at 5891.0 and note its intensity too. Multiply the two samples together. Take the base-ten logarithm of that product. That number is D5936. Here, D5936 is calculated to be 2.15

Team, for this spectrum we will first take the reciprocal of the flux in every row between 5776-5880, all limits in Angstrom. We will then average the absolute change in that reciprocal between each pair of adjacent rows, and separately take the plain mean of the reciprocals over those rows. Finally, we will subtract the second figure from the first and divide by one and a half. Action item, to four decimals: -0.0458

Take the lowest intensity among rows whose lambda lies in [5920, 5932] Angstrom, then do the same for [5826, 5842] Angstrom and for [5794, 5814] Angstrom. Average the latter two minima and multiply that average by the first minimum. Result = 199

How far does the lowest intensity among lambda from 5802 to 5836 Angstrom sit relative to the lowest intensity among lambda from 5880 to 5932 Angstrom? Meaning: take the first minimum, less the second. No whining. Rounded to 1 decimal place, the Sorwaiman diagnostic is 4.5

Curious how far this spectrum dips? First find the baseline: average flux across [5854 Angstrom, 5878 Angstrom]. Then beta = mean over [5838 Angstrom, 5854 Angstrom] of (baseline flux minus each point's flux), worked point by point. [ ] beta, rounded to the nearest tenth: -0.6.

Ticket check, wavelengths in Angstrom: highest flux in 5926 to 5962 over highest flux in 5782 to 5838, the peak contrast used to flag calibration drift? 0.91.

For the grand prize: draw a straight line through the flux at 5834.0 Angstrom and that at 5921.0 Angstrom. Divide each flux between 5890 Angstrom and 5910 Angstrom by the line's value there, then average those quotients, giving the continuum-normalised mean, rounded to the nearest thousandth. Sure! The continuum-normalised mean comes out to 0.847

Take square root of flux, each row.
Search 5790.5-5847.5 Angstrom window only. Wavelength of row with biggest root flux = 5807.0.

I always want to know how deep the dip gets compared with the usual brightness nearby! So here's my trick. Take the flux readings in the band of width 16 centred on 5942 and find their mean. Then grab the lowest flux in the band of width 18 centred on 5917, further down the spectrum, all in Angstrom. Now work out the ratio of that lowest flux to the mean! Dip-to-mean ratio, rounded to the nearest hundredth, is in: 0.96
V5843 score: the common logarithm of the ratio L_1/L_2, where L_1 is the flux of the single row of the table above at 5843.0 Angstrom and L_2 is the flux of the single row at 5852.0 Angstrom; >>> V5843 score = 0.011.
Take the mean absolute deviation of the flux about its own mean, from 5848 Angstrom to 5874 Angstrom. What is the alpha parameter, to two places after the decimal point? 0.20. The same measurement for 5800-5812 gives 0.25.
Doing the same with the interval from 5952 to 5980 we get 0.10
